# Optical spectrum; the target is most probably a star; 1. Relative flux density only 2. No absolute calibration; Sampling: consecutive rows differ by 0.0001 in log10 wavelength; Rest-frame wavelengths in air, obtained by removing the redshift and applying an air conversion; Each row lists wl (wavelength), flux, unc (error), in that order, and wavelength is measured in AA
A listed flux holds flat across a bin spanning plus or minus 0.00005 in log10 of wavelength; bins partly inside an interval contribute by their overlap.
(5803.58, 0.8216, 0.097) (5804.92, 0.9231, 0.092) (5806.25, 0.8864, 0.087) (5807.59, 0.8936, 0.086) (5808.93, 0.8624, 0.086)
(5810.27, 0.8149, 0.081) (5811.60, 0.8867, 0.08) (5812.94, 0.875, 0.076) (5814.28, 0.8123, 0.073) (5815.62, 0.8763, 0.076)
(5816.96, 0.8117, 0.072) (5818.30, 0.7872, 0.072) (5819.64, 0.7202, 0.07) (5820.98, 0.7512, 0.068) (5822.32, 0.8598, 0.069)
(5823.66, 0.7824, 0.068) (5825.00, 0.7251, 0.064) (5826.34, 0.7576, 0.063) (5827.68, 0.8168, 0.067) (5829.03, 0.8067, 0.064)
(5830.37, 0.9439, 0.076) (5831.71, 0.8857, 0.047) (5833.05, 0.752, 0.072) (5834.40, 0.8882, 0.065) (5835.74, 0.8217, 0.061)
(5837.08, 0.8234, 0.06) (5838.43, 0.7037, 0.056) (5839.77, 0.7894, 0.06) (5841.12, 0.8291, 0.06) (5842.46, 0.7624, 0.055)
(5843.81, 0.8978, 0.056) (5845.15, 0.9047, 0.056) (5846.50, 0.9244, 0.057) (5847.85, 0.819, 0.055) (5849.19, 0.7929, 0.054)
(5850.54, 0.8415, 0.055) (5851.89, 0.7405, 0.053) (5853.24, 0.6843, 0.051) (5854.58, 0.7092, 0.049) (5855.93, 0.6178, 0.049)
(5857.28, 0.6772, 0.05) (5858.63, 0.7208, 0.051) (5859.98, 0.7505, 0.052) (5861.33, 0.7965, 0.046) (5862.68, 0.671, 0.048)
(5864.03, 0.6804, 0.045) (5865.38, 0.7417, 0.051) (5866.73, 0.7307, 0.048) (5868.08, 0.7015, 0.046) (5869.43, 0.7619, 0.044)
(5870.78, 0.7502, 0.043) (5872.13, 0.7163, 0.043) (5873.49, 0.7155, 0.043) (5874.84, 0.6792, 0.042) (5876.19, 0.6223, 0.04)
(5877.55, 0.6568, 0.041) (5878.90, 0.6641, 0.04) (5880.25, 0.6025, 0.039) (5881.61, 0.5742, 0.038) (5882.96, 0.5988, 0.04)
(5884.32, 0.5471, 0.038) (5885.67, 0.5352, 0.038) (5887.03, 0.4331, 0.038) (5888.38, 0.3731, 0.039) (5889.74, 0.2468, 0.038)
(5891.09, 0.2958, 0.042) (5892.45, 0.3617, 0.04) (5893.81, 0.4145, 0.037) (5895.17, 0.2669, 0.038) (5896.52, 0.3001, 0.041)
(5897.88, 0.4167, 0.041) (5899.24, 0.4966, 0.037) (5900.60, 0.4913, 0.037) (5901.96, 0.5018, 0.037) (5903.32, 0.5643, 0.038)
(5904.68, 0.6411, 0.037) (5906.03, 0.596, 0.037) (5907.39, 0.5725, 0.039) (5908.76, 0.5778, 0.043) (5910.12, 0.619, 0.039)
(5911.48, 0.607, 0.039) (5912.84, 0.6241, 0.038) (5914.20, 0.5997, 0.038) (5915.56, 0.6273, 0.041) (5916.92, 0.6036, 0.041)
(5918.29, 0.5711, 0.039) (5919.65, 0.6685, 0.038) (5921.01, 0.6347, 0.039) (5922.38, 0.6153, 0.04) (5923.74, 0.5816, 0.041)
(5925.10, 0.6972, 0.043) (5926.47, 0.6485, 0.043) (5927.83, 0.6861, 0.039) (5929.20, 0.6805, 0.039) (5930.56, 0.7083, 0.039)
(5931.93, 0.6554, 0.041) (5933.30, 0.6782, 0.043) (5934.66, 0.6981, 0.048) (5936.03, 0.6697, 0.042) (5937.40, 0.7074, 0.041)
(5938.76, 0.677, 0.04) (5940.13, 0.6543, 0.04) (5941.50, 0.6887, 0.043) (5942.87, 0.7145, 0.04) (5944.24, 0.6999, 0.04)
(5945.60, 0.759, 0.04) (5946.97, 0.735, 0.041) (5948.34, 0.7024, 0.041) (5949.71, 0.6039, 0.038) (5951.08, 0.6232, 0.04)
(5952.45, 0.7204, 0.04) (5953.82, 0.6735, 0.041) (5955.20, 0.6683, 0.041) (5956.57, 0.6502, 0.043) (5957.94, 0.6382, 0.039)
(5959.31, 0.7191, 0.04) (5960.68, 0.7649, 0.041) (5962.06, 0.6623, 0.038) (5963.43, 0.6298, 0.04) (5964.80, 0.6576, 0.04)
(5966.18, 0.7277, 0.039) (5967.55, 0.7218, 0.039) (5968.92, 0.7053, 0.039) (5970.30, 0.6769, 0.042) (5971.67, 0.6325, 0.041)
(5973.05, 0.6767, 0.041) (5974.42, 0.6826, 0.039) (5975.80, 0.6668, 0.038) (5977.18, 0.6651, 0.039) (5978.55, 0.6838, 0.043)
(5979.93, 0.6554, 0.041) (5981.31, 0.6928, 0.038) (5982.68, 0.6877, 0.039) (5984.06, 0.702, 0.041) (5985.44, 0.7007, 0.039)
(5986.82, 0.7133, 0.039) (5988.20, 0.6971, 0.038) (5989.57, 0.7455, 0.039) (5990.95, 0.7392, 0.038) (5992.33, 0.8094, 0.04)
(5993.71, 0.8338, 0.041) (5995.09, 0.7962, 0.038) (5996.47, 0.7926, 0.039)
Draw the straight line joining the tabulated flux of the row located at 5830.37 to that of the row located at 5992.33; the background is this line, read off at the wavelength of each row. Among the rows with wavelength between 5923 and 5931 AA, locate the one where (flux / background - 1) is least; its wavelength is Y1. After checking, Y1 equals 5923.74 AA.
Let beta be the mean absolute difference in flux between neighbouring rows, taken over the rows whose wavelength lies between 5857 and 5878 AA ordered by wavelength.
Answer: 0.039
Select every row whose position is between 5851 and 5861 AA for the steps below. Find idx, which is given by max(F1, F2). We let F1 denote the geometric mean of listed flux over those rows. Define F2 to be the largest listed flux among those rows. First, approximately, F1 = 0.70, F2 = 0.7505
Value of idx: 0.75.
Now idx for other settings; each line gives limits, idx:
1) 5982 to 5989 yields 0.71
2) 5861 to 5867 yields 0.80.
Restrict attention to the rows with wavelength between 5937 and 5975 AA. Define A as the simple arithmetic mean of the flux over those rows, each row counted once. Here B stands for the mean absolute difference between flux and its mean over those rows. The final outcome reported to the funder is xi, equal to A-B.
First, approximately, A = 0.68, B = 0.03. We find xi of 0.65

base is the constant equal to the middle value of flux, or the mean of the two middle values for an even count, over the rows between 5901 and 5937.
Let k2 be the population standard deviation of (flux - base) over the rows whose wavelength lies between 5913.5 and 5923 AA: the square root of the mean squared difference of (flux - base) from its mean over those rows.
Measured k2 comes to 0.028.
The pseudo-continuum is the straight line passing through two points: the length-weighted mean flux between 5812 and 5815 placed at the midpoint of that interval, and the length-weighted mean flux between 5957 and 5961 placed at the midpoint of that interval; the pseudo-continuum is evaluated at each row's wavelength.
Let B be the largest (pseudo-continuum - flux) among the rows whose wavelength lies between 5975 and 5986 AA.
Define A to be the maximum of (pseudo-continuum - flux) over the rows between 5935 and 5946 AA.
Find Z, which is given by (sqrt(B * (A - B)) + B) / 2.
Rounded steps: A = 0.06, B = 0.023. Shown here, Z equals 0.027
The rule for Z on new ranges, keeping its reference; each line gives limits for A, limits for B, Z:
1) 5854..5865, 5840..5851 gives 0.070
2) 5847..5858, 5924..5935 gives 0.088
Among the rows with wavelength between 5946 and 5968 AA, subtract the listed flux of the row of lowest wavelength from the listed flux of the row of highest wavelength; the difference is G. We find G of -0.01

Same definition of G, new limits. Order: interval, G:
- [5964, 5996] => 0.14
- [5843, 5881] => -0.30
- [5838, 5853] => 0.04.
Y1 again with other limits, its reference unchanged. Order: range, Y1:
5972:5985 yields 5979.93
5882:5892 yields 5889.74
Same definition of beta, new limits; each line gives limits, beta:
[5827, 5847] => 0.073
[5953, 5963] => 0.044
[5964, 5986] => 0.023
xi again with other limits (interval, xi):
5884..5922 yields 0.40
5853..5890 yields 0.55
